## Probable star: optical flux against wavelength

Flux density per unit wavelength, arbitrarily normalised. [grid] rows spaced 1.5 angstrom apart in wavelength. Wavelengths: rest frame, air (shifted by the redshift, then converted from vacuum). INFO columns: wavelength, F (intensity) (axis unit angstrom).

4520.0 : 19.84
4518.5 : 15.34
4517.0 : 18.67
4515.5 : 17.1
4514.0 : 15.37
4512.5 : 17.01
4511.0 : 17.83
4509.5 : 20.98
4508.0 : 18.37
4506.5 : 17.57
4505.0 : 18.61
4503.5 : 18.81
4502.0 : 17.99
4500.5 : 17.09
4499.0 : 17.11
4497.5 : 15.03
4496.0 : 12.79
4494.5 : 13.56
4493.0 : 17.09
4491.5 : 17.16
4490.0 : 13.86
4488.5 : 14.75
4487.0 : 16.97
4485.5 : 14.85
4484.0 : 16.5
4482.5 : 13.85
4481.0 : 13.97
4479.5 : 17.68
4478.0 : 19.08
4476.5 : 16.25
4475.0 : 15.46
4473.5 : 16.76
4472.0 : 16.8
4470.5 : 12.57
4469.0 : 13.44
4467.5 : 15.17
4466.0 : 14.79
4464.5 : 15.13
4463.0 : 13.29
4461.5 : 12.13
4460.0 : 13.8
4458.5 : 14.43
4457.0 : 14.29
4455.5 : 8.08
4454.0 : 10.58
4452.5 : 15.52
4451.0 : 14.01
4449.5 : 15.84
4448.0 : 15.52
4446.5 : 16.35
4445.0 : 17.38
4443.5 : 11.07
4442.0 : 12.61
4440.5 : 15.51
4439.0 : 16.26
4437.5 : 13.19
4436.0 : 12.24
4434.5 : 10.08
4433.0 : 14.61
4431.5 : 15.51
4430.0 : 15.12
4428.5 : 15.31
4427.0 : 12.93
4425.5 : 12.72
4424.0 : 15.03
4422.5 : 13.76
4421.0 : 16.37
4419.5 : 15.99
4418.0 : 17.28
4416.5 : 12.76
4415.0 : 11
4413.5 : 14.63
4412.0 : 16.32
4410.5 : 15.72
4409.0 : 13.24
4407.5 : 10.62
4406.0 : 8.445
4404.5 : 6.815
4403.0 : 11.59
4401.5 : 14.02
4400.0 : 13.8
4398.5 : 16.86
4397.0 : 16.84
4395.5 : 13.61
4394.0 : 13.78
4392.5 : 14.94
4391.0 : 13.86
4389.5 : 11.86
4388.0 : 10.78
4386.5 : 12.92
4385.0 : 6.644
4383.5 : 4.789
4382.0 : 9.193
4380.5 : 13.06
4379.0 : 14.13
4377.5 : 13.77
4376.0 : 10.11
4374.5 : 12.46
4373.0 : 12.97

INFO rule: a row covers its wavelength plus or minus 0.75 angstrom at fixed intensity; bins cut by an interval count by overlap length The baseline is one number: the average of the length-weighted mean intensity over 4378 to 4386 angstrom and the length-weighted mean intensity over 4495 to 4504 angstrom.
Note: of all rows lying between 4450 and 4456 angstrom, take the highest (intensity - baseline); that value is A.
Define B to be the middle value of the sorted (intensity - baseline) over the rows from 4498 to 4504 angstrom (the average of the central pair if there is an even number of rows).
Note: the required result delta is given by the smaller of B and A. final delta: 2.5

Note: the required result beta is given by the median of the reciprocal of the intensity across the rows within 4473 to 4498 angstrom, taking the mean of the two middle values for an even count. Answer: 0.065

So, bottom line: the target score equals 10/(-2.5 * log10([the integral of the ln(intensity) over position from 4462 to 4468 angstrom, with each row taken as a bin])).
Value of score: -3.32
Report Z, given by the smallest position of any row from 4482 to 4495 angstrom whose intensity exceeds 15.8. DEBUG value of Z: 4484.0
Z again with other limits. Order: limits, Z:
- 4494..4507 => 4499.0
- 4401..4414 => 4412.0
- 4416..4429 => 4418.0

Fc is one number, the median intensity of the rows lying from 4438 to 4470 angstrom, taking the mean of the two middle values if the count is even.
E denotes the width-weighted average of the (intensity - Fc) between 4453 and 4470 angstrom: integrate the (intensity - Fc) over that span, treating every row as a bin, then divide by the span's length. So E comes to -1.2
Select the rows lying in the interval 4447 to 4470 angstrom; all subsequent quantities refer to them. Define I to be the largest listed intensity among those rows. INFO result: 15.84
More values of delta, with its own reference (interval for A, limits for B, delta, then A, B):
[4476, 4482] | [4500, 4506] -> 5.2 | 6.0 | 5.2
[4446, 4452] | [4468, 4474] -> 2.0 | 3.3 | 2.0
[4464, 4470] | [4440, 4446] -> 1.0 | 2.1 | 1.0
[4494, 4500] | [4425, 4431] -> 1.0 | 4.0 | 1.0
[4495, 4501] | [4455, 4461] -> 1.0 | 4.0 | 1.0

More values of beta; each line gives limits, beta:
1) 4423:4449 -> 0.067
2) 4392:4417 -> 0.073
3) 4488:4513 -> 0.058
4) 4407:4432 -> 0.067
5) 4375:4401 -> 0.073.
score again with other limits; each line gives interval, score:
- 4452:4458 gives -3.42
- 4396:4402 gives -3.30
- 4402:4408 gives -3.55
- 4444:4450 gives -3.28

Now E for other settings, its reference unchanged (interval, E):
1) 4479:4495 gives 1.0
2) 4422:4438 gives -0.7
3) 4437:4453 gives 0.4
